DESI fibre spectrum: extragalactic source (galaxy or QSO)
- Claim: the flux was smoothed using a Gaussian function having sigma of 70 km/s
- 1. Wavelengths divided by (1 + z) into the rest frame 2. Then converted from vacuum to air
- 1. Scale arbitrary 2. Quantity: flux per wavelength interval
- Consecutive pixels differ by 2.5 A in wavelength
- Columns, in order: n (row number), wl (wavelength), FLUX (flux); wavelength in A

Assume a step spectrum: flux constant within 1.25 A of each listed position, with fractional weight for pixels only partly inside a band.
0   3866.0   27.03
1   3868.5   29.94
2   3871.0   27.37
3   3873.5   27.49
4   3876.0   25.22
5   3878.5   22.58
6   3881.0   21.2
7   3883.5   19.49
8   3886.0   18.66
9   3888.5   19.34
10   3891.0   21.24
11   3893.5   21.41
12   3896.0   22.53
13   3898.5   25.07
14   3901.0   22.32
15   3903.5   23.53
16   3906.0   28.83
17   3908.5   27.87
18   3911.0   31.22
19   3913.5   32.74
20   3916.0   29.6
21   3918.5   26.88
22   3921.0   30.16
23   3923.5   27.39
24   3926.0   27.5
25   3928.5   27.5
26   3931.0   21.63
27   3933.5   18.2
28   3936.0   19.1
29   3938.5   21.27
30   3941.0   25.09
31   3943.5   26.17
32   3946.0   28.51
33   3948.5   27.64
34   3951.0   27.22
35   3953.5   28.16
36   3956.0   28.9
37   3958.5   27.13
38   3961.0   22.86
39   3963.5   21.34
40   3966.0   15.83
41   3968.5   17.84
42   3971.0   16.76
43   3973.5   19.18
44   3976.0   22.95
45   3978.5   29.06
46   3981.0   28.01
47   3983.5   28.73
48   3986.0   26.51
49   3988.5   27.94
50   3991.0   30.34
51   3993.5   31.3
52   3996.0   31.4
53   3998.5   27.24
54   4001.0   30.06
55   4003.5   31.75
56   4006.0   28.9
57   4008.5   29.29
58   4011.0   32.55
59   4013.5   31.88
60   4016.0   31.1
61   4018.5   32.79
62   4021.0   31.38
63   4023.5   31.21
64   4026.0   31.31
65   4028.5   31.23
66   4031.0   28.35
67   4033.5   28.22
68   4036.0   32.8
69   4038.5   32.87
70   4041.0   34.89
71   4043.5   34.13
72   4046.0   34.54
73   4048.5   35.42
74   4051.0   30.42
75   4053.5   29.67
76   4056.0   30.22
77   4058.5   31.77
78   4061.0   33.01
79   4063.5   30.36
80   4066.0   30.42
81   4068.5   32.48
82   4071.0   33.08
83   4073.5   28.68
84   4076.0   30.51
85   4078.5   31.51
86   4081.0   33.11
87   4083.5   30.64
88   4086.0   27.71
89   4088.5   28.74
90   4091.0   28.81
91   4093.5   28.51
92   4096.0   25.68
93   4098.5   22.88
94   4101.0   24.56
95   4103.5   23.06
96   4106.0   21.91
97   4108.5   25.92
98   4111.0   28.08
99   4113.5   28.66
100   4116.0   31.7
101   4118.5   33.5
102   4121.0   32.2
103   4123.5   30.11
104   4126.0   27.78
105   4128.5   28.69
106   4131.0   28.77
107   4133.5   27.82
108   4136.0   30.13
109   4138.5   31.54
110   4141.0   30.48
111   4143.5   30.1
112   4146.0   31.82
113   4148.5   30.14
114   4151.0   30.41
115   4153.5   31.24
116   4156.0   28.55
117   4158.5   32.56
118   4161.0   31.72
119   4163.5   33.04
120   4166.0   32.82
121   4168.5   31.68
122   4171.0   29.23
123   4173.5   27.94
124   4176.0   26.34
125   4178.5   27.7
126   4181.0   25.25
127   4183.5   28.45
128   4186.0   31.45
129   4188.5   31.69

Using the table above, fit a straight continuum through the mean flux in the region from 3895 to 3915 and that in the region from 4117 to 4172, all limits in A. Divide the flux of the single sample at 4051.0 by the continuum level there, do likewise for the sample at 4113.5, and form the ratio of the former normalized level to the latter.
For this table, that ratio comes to 1.10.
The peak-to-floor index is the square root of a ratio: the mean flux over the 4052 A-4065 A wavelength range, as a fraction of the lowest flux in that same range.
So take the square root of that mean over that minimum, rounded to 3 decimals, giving 1.022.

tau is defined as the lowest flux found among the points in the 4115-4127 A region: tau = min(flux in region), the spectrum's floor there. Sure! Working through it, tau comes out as 27.78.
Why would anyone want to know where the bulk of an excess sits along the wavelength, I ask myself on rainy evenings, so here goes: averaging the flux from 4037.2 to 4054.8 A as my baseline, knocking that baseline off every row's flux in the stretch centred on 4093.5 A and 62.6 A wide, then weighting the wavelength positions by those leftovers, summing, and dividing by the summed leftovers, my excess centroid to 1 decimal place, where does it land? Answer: 4097.0 A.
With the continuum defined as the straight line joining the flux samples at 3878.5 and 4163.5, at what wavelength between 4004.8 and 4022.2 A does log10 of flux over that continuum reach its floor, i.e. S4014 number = 4006.0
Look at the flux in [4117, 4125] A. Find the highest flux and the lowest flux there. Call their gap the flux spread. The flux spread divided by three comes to 1.1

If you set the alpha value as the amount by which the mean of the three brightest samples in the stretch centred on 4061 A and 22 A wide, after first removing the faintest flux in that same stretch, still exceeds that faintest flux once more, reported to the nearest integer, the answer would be -26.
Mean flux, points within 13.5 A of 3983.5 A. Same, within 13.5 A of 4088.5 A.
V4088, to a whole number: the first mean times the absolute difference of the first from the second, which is 49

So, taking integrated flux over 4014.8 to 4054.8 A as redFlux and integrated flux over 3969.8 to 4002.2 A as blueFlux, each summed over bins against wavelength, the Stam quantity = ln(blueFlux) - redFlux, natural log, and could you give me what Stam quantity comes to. -1269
